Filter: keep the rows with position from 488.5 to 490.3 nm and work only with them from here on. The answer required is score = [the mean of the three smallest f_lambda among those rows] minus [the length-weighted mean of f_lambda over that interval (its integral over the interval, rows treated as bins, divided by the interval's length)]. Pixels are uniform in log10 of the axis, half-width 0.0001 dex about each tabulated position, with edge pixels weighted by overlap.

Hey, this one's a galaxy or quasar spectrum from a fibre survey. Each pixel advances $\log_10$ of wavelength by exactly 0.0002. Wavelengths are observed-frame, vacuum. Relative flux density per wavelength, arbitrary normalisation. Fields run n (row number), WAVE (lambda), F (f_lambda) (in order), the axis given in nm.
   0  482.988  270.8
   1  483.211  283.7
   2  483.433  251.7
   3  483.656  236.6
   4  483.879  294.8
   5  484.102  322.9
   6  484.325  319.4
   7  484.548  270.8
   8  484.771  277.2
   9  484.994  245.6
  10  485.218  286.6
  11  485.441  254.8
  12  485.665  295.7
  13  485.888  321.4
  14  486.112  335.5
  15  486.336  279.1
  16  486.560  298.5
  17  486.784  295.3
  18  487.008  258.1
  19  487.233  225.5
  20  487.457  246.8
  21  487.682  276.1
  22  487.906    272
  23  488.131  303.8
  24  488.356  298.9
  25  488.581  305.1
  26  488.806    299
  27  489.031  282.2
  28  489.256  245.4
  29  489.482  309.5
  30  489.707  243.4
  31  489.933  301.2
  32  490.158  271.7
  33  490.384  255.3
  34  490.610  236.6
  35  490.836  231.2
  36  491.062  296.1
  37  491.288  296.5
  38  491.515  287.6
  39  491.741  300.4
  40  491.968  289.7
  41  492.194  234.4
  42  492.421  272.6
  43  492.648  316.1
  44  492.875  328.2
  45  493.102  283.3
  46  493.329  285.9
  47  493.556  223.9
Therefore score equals -28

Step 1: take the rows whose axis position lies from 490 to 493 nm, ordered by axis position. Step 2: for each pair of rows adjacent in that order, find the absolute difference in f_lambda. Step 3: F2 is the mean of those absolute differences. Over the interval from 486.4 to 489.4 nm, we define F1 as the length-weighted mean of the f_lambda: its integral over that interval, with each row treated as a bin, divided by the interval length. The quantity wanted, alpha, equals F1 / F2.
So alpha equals 11.6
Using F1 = 278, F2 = 24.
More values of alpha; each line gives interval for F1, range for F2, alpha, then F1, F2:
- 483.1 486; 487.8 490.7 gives 9.5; 282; 30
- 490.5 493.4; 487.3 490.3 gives 9.6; 281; 29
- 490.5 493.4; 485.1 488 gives 10.7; 281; 26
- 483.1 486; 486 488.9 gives 13.4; 282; 21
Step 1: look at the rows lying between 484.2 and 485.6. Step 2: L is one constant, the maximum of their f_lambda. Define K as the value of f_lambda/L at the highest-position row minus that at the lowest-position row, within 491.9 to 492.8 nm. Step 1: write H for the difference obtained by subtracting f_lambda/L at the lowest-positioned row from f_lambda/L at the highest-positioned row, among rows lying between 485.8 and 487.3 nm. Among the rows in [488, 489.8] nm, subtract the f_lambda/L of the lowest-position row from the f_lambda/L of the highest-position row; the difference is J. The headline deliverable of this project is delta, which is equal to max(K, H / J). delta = 1.6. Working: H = -0.30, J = -0.19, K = 0.083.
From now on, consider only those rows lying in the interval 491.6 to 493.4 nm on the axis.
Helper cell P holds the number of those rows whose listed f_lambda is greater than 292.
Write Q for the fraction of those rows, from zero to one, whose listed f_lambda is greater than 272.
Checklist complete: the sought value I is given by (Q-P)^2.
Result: 4.5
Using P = 3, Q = 0.875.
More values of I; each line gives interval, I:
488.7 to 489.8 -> 2.0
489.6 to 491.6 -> 6.5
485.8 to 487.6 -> 11.4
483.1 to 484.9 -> 5.6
